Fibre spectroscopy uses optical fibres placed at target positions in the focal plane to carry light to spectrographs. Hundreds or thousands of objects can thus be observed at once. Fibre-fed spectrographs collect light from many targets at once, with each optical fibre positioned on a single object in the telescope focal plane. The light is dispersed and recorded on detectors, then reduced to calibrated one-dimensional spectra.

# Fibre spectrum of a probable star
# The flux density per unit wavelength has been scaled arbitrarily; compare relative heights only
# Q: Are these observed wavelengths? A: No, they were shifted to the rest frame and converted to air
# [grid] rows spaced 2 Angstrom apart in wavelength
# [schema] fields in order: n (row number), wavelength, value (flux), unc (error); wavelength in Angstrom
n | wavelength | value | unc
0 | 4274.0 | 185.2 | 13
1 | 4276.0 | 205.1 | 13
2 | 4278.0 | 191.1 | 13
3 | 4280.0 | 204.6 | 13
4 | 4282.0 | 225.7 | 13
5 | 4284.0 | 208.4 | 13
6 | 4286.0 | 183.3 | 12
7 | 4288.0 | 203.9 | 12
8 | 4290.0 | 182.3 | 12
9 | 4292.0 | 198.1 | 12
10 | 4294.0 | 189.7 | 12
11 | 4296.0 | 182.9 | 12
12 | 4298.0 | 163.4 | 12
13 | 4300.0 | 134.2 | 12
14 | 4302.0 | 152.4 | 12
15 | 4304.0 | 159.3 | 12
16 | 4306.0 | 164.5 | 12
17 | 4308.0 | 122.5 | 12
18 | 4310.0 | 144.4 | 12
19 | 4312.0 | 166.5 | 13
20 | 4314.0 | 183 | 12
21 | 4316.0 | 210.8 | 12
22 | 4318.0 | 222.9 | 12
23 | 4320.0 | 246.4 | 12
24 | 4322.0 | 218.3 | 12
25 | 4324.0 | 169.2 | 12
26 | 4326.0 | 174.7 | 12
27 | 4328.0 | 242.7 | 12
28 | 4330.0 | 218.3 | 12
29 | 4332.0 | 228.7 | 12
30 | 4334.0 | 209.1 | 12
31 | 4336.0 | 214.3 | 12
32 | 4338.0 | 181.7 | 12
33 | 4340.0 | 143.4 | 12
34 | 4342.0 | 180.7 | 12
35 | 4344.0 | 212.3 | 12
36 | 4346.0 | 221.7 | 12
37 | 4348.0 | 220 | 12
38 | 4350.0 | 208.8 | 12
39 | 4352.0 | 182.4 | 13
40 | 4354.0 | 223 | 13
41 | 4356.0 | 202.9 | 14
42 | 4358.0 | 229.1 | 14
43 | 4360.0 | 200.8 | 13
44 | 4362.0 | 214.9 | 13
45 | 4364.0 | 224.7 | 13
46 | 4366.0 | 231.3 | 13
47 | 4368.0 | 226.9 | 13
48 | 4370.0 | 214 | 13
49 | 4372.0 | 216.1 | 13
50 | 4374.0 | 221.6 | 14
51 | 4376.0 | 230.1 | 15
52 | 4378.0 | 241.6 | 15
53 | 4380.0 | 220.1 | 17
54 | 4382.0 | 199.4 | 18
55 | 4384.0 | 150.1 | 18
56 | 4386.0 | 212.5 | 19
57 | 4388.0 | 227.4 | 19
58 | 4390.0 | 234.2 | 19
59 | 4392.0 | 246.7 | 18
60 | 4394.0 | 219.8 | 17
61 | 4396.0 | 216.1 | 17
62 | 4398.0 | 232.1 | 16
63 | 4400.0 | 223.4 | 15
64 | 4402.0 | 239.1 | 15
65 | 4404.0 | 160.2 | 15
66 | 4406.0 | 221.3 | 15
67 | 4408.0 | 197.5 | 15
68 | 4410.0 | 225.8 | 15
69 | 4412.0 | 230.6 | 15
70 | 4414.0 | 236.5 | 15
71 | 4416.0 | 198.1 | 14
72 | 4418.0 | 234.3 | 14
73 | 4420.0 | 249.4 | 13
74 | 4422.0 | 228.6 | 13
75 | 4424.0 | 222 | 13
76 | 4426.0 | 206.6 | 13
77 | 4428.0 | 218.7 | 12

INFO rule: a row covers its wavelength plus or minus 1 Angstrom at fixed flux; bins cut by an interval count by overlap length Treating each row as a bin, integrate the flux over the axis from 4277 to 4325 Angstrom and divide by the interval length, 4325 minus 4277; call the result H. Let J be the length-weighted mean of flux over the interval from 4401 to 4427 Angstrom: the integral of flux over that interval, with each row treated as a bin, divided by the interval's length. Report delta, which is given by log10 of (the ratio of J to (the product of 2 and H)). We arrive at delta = -0.23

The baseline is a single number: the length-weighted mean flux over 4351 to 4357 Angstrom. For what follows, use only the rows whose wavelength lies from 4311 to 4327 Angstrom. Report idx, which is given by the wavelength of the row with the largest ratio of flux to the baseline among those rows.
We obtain 4320.0 Angstrom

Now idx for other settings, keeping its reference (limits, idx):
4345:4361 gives 4358.0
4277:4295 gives 4282.0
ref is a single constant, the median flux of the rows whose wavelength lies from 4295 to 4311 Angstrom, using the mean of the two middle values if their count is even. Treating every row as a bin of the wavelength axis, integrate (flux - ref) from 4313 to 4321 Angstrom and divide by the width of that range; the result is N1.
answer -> 60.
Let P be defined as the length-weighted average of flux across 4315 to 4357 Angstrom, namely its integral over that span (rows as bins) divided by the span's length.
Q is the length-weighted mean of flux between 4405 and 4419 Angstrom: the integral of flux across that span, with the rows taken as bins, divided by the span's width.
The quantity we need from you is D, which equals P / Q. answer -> 0.9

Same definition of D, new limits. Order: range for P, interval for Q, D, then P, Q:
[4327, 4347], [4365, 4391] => 0.9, 205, 217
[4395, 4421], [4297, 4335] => 1.2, 220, 186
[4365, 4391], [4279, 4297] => 1.1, 217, 198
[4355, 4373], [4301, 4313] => 1.4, 218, 152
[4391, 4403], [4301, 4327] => 1.3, 230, 180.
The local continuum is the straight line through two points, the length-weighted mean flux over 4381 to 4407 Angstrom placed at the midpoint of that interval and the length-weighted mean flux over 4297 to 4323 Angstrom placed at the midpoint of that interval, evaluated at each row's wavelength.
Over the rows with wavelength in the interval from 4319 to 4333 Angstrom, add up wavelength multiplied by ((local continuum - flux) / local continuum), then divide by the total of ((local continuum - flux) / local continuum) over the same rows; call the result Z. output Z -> 4325.9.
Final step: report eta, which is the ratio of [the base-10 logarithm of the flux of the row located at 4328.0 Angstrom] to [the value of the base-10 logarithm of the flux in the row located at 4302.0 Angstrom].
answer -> 1.09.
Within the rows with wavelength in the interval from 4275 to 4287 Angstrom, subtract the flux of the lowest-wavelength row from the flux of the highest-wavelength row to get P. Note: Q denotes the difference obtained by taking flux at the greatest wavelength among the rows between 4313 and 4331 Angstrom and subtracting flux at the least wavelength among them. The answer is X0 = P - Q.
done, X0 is -57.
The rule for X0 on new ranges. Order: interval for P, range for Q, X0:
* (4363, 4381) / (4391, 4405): 82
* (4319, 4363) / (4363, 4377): -37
